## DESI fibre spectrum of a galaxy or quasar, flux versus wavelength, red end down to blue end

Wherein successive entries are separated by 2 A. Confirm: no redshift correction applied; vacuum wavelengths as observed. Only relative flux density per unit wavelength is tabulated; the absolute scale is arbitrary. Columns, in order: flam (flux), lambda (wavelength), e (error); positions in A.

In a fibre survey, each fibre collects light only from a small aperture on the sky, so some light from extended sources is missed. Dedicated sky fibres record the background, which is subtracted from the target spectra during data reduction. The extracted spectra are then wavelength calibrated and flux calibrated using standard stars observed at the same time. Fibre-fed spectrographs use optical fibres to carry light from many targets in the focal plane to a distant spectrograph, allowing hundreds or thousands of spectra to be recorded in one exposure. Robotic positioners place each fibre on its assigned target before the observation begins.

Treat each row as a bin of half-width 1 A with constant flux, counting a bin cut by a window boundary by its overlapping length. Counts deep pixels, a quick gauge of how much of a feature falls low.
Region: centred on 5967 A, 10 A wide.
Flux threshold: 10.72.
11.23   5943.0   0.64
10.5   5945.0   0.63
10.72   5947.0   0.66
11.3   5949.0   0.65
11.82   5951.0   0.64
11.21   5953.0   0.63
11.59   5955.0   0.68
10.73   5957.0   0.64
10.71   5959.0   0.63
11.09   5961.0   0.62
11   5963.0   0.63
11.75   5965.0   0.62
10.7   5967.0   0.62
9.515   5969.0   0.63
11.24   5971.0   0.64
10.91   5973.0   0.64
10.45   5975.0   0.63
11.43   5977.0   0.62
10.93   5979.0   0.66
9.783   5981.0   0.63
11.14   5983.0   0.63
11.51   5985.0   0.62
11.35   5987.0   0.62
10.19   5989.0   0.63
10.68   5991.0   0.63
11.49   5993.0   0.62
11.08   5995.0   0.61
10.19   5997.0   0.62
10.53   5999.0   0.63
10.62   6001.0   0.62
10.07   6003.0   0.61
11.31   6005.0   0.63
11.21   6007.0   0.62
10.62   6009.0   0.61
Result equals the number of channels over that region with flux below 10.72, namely 2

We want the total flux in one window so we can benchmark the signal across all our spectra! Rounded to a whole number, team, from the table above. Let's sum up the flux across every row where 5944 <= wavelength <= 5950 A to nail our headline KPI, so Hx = 33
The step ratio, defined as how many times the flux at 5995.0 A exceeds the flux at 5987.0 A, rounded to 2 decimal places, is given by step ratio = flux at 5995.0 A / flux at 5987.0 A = 0.98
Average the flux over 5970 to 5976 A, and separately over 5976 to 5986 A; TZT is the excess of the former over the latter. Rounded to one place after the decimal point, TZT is -0.1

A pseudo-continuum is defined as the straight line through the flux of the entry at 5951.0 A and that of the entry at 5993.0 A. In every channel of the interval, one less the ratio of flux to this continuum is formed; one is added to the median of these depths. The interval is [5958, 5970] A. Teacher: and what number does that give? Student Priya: 1.07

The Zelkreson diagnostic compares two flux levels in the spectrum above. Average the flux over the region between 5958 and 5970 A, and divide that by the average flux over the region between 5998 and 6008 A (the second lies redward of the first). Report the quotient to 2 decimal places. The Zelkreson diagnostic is 1.00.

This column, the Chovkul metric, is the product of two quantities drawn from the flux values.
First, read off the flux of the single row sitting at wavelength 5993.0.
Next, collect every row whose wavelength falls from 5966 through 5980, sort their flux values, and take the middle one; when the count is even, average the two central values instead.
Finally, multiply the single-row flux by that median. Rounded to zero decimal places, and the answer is 125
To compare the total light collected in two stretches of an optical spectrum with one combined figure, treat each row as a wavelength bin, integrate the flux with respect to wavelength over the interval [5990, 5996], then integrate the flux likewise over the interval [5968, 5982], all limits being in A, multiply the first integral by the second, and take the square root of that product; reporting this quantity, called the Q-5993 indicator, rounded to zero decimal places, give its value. 99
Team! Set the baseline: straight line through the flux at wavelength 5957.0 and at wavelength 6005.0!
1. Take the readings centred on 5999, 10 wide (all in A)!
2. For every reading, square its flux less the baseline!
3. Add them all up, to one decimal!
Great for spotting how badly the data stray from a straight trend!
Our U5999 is 3.4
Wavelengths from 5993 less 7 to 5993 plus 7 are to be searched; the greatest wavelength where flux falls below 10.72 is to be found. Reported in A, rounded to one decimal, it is 5999.0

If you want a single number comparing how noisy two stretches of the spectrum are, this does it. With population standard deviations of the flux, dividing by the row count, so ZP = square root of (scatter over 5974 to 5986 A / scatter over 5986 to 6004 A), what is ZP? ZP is 1.11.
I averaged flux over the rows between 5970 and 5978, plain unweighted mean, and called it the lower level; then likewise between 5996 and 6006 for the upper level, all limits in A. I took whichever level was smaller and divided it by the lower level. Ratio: 0.958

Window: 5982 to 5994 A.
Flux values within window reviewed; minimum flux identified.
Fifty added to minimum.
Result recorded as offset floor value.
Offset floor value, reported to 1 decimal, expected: 60.2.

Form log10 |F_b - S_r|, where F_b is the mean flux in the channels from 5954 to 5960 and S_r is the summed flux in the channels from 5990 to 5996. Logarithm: 1.35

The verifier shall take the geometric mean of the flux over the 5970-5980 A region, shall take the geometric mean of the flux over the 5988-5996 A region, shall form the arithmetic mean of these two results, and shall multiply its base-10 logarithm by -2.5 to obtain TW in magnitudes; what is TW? -2.595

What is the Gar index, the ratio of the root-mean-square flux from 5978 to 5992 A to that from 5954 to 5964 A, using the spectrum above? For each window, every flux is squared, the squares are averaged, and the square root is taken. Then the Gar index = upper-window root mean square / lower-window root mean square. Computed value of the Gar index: 0.98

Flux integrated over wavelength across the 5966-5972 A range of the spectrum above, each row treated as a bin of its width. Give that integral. 62.9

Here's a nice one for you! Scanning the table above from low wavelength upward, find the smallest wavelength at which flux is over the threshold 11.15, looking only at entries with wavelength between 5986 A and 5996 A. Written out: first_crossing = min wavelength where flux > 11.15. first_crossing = 5987.0 A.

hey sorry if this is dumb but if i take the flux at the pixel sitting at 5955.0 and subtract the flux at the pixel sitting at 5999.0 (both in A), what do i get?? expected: 1.1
